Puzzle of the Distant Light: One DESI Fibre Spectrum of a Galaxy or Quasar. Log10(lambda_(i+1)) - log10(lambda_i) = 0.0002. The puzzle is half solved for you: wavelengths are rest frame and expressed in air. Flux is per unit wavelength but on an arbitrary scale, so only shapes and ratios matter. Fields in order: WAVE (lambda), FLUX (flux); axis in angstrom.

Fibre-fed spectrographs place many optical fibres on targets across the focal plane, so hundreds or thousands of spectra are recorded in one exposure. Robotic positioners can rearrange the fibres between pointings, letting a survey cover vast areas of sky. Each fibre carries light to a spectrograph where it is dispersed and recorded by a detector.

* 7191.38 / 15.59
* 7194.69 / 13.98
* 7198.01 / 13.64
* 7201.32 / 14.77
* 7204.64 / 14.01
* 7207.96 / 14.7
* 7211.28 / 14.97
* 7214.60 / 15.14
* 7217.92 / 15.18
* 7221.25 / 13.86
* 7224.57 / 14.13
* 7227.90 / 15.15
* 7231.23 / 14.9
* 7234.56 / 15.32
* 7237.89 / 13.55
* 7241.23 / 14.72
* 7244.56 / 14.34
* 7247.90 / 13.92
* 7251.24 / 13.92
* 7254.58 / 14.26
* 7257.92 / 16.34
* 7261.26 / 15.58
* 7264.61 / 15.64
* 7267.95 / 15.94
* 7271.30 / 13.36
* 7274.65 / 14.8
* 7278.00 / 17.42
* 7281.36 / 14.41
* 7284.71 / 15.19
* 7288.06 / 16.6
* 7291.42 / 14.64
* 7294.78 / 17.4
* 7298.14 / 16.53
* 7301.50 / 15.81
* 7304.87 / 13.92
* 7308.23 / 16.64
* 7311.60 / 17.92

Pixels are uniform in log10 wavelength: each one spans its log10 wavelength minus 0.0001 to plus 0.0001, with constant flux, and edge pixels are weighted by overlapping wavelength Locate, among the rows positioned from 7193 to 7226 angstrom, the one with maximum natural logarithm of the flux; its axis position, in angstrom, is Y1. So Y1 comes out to 7217.92 angstrom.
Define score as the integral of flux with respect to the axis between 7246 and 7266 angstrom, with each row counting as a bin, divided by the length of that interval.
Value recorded 14.9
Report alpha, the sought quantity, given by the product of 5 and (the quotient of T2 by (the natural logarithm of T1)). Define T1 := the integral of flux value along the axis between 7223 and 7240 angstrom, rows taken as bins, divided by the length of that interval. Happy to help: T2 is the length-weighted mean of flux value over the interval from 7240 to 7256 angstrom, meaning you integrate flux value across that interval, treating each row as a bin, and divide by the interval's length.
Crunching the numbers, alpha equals 26.5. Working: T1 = 14.6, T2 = 14.2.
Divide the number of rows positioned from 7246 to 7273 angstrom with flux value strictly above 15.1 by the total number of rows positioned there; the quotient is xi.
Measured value 0.50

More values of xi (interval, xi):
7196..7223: 0.25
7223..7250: 0.25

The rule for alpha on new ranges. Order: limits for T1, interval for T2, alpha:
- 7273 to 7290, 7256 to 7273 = 27.9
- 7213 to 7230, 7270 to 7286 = 28.0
